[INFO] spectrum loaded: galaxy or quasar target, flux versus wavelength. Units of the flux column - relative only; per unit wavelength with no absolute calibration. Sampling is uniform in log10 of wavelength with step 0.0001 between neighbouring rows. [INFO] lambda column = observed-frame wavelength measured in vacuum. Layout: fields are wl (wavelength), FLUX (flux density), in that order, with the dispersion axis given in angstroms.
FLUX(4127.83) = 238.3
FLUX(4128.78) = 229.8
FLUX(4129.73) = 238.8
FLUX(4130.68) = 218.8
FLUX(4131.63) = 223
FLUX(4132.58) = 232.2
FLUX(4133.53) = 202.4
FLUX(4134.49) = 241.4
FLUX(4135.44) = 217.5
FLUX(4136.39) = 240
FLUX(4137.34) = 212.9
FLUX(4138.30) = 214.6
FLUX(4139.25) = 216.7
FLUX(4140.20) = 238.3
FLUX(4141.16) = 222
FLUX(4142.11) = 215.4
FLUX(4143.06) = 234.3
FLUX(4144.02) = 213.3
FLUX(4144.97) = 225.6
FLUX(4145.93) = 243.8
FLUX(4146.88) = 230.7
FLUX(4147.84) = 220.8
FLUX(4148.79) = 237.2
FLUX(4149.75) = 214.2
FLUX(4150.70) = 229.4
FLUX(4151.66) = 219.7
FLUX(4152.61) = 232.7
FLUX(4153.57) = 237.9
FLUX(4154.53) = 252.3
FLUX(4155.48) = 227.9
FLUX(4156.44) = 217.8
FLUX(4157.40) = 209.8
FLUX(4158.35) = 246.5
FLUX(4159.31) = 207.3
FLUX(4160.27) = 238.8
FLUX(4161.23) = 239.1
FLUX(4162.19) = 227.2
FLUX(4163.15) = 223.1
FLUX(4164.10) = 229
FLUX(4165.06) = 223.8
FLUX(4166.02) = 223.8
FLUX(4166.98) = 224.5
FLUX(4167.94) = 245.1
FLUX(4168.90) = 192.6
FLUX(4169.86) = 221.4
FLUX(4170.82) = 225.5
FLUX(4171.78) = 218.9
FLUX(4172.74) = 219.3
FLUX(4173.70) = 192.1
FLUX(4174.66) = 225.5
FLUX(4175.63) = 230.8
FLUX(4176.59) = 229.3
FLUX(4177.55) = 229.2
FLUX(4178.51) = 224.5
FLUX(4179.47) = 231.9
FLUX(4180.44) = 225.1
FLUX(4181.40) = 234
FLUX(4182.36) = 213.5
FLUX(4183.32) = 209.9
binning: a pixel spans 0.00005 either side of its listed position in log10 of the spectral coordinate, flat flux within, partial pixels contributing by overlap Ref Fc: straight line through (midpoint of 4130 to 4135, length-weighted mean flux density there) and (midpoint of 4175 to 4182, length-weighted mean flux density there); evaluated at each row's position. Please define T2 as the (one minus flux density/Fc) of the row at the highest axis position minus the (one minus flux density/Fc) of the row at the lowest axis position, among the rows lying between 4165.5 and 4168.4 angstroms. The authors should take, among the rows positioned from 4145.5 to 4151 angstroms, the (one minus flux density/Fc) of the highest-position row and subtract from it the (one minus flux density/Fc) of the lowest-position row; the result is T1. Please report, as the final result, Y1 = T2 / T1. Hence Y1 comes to -1.4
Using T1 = 0.07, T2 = -0.093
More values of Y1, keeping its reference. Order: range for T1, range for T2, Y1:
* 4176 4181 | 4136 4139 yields 5.7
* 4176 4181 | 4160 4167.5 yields 3.3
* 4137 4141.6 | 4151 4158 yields -1.2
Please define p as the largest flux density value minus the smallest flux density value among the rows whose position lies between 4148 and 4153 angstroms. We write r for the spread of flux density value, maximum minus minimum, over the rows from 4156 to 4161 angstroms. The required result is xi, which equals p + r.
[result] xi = 62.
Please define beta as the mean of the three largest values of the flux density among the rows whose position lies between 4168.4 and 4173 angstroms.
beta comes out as 222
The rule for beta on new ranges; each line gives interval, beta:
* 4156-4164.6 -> 241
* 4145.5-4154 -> 240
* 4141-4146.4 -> 235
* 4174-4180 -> 231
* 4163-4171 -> 233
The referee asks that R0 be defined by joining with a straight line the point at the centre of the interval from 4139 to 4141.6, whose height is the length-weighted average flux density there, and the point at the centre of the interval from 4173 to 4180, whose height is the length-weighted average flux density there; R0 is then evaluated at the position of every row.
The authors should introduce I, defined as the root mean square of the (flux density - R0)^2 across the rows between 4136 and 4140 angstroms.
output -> 154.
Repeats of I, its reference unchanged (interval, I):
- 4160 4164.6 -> 134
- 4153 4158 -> 357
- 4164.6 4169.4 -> 478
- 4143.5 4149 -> 159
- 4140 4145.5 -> 104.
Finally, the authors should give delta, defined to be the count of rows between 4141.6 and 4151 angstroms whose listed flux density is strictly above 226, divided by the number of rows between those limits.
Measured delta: 0.500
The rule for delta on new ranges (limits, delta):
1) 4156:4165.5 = 0.500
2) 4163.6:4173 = 0.200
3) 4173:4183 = 0.500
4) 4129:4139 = 0.400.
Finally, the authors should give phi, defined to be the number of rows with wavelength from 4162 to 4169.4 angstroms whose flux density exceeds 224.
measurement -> 4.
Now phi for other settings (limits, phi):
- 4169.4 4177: 4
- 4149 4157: 5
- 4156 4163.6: 4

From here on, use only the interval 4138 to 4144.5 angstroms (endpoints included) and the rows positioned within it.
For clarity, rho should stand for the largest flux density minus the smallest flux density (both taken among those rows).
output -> 25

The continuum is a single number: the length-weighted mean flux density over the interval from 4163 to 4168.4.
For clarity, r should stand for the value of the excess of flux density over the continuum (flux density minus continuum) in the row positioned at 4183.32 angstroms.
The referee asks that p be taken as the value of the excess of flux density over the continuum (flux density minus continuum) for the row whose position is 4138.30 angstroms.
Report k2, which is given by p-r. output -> 5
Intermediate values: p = -14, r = -19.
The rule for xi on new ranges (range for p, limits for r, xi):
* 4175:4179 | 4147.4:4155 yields 44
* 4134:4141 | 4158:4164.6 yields 68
